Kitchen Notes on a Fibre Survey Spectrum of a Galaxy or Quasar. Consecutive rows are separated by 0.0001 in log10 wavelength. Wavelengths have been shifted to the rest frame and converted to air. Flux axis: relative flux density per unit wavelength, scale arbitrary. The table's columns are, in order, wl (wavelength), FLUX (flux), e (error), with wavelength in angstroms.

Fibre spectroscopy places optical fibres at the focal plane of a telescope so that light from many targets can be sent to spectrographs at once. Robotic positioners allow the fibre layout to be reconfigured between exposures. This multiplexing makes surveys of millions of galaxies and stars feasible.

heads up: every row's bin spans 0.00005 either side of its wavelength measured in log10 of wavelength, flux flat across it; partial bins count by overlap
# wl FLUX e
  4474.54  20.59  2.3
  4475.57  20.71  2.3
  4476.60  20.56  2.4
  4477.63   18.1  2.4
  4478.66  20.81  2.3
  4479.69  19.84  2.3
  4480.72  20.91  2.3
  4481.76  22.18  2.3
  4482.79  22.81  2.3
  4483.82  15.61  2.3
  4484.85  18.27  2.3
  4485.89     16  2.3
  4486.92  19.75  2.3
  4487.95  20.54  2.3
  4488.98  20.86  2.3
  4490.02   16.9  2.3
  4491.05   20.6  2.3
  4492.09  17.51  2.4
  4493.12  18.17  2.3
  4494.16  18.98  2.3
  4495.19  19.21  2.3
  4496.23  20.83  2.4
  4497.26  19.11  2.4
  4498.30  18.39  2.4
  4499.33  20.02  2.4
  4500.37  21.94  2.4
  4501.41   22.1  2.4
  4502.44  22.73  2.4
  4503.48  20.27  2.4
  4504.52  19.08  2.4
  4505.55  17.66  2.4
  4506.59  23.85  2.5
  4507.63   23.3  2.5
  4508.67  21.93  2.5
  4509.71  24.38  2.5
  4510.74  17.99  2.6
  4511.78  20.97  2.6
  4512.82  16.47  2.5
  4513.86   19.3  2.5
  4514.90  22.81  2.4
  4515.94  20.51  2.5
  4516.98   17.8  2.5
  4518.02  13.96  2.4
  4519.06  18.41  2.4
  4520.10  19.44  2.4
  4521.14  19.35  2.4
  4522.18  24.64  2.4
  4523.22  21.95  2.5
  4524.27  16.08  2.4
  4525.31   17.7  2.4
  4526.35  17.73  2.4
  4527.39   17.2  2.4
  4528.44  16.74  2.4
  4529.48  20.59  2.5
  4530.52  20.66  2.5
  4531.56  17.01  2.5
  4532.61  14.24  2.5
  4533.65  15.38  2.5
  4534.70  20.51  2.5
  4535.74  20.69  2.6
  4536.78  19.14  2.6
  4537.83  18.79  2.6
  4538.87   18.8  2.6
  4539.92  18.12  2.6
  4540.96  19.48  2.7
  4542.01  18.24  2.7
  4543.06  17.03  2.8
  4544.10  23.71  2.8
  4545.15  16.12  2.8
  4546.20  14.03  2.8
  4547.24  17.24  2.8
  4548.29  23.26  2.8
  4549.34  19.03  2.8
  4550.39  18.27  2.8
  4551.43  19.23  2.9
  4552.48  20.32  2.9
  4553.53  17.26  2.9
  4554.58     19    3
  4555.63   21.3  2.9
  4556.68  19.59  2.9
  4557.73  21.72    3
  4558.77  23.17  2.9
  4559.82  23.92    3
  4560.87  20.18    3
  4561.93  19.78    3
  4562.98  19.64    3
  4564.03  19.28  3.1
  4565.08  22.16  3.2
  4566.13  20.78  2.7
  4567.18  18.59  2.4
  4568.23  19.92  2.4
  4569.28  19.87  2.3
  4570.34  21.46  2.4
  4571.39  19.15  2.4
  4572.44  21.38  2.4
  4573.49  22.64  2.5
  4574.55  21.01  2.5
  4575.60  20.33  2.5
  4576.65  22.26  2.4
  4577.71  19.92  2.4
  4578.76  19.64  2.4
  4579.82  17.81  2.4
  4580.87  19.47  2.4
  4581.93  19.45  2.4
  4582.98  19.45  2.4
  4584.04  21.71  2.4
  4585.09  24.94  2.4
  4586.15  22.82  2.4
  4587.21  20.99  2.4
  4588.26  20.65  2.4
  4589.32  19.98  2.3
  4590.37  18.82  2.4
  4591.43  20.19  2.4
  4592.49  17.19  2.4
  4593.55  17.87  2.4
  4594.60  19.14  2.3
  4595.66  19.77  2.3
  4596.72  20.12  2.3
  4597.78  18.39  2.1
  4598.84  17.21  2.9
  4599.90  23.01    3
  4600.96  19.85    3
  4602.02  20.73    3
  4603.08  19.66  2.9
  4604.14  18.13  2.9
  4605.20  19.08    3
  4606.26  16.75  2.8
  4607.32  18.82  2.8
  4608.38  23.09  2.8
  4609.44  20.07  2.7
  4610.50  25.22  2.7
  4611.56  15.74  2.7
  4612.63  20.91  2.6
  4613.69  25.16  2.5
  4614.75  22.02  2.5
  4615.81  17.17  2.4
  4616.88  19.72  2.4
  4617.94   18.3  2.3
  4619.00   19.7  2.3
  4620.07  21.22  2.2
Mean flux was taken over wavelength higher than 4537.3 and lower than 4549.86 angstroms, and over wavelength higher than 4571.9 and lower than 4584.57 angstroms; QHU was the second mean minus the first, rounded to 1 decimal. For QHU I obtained 1.8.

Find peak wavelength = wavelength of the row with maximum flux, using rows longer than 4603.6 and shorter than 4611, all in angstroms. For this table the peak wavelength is 4610.50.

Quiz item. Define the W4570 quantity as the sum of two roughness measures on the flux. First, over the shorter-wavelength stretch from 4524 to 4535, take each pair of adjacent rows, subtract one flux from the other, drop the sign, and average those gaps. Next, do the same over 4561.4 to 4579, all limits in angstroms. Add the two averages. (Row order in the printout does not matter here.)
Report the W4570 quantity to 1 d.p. 3.3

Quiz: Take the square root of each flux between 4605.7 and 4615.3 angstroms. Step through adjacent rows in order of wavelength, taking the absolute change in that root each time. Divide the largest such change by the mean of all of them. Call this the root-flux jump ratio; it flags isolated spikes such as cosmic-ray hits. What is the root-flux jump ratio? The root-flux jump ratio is 2.11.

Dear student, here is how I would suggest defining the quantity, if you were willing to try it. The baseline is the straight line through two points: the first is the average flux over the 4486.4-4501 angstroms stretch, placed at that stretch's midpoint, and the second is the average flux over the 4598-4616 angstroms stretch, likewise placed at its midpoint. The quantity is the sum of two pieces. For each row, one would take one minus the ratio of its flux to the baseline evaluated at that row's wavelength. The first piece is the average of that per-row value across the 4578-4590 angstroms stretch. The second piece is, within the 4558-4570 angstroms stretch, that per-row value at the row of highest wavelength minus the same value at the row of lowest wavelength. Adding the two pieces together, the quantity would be 0.14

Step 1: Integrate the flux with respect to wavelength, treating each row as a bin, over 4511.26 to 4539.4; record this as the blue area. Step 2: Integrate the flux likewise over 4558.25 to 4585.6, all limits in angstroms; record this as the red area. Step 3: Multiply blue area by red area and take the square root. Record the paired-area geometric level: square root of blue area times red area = 547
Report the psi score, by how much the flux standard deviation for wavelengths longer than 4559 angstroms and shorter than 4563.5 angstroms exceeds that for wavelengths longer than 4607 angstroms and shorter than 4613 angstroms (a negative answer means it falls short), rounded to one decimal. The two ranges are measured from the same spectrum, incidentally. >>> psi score -1.3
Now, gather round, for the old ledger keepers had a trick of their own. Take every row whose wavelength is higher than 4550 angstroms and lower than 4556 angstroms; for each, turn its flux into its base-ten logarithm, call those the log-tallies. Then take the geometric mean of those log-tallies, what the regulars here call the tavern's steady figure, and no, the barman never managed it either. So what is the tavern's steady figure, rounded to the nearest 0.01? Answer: 1.28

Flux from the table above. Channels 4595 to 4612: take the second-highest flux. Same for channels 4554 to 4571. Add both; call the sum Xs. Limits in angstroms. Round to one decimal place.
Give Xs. 46.3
